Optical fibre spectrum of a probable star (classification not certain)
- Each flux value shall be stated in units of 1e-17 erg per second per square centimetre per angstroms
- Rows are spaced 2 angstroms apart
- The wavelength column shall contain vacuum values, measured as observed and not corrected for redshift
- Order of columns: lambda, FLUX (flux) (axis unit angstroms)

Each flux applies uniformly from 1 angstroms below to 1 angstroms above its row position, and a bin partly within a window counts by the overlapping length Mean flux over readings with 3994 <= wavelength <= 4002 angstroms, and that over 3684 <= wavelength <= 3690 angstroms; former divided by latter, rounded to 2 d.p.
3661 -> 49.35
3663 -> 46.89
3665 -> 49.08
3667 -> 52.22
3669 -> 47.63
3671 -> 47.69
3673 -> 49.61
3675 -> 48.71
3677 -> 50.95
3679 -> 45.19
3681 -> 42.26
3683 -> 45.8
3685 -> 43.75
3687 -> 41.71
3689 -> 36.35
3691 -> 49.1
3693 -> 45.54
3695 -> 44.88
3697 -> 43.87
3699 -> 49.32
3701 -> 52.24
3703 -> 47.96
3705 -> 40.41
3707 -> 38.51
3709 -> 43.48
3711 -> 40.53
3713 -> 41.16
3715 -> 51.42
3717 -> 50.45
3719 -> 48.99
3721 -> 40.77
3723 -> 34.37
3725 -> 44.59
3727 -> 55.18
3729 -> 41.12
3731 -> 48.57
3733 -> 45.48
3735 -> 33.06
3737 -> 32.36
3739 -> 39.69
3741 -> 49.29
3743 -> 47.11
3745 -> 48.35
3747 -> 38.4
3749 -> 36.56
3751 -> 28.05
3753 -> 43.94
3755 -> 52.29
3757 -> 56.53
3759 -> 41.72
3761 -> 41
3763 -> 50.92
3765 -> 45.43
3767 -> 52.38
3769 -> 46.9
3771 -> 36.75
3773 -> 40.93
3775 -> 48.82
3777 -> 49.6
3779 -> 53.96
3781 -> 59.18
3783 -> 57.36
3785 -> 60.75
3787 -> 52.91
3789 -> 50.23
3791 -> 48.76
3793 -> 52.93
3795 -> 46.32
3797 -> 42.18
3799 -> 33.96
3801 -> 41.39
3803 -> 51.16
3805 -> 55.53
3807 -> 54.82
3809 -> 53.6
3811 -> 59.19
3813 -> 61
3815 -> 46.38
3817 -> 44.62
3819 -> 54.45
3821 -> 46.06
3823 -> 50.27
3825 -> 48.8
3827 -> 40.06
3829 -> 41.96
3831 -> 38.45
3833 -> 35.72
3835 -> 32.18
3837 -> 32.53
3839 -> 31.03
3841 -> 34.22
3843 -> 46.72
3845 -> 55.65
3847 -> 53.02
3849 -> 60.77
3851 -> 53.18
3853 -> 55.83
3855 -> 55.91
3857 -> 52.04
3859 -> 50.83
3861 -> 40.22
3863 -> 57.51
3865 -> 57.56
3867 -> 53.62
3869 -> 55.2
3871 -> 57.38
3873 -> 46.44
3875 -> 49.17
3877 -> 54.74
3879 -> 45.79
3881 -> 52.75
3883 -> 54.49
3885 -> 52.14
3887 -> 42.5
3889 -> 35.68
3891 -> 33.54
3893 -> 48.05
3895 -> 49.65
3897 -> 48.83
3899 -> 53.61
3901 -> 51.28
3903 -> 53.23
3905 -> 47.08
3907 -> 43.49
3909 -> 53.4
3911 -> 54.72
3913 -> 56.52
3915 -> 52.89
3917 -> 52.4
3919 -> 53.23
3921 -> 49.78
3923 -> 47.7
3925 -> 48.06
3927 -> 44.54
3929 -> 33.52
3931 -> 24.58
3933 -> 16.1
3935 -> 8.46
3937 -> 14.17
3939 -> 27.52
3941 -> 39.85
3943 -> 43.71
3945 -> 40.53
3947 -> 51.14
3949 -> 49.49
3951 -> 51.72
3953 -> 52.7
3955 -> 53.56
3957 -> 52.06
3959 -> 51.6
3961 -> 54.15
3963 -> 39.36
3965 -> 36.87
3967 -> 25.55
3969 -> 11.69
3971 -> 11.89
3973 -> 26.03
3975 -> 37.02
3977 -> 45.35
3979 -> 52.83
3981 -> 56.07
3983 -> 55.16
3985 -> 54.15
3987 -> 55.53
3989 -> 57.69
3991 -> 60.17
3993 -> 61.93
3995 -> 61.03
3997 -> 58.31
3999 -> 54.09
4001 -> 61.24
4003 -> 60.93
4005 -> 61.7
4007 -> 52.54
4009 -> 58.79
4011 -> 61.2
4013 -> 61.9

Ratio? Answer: 1.44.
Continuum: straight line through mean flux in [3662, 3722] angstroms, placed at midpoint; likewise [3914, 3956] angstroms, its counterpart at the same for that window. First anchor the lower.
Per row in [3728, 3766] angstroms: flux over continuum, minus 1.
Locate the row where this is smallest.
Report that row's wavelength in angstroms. 3751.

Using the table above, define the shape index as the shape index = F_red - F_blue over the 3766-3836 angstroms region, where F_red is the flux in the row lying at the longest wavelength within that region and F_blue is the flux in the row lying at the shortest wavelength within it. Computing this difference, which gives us -20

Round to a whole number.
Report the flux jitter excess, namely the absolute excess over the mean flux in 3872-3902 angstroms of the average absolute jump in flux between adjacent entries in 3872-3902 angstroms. 43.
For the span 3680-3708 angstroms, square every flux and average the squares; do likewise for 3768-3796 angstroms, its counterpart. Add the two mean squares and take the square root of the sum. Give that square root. 68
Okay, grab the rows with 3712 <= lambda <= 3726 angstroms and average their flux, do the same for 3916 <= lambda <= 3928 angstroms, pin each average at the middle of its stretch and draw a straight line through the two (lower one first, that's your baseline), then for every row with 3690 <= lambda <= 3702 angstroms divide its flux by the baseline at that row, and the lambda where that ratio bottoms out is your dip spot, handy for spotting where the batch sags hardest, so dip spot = 3697 angstroms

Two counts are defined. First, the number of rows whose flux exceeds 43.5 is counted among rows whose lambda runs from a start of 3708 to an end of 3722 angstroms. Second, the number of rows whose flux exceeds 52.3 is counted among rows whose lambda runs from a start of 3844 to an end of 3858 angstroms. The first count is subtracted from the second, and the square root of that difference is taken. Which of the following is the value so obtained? 1.7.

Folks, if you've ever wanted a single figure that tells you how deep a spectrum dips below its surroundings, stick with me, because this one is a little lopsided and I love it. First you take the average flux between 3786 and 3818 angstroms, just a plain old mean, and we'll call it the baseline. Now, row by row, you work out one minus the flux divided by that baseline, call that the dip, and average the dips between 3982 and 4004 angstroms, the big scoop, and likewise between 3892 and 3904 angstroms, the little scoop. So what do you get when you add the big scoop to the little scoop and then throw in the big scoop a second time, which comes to -0.4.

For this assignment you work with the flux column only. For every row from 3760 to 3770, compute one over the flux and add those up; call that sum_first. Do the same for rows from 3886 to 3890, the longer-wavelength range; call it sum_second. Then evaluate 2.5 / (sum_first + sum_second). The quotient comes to 15.8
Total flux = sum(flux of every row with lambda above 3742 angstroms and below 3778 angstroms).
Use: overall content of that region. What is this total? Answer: 806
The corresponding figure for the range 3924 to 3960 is 703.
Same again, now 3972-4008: 972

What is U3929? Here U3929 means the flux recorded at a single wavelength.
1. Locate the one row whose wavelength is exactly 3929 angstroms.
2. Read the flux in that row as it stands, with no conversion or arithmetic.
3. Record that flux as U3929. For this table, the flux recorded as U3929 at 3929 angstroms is 33.52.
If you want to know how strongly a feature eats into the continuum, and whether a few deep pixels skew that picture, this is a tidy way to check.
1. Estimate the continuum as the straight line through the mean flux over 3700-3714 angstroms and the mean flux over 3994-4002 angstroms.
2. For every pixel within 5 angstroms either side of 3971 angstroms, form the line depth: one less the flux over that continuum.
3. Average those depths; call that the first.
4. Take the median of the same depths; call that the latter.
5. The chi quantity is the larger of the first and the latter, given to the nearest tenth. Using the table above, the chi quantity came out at 0.6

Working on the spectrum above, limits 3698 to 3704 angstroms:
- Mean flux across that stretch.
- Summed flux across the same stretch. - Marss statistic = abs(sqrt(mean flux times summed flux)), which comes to 86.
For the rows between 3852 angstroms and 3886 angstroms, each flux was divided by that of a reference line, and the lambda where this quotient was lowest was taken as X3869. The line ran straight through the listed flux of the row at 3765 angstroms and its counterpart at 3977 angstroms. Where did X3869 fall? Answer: 3861 angstroms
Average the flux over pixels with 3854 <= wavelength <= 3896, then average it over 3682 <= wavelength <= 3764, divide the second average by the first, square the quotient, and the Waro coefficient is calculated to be 0.78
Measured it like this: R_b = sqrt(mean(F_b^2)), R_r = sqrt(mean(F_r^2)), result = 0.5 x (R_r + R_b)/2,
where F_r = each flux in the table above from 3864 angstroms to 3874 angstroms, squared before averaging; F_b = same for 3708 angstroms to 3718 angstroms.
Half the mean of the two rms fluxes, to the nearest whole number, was 25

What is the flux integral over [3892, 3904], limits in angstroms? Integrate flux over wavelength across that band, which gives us 609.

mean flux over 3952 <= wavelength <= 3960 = 52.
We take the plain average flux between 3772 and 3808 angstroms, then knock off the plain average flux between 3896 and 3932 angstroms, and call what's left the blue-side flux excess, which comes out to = 1.8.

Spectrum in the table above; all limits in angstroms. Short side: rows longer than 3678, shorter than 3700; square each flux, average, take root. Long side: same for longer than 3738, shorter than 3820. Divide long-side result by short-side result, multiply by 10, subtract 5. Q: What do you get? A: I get 6.0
